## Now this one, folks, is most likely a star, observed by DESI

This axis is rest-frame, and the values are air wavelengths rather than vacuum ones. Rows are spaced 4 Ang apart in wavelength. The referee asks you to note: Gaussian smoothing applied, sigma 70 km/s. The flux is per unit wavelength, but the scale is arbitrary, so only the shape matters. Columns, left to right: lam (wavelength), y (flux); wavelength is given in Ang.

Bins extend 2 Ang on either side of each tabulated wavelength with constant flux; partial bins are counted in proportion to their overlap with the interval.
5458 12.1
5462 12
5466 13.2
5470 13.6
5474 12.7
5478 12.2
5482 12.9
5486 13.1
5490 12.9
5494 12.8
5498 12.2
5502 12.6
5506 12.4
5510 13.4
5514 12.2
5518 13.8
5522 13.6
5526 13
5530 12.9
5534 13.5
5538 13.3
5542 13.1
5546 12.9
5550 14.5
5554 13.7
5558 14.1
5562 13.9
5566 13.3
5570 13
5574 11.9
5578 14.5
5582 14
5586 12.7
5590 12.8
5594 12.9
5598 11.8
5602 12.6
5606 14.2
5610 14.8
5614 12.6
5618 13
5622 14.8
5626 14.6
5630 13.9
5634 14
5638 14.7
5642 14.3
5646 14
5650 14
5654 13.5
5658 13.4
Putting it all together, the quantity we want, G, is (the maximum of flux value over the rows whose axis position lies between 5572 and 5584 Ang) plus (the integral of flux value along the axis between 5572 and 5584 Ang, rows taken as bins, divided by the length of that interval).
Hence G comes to 28.0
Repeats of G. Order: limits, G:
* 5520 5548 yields 26.8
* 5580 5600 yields 26.8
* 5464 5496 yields 26.5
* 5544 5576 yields 27.9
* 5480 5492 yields 26.1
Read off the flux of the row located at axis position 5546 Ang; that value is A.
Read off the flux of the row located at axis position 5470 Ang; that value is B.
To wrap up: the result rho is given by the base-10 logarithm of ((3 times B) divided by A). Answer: 0.50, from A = 12.9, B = 13.6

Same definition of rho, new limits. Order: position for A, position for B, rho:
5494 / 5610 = 0.54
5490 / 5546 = 0.48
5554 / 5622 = 0.51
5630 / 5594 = 0.44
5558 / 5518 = 0.47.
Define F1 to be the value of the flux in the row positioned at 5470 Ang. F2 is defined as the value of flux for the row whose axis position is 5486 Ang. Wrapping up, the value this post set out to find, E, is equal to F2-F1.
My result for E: -0.5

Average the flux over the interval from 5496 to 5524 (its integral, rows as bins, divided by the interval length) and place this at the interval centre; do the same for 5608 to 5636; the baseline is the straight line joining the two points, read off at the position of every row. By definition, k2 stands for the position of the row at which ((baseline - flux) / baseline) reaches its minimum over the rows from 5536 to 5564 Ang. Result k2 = 5550 Ang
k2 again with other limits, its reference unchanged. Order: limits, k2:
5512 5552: 5550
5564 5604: 5578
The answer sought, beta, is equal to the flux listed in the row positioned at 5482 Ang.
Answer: 12.9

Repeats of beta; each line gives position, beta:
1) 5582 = 14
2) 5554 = 13.7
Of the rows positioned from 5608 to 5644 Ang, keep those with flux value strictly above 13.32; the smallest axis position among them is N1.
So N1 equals 5610 Ang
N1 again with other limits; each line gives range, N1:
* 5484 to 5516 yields 5510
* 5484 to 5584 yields 5510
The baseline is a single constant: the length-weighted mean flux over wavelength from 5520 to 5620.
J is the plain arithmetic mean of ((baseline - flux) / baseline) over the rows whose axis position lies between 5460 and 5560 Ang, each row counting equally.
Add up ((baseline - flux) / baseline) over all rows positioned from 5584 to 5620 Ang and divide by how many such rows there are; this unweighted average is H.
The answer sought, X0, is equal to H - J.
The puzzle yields 0.00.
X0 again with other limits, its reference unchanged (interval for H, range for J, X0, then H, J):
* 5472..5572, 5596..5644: 0.05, 0.014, -0.04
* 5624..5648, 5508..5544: -0.08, -0.071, 0.01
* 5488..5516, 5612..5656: 0.10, 0.050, -0.05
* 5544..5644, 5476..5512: -0.06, -0.021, 0.04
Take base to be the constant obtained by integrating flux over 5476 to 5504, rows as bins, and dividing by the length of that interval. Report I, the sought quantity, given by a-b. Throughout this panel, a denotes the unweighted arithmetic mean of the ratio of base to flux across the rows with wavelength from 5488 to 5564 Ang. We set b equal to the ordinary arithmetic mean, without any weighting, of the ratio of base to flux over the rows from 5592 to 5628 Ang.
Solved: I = 0.016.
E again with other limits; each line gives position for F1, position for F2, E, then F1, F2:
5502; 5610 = 2.2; 12.6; 14.8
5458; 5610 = 2.7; 12.1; 14.8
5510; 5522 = 0.2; 13.4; 13.6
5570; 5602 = -0.4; 13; 12.6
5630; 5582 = 0.1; 13.9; 14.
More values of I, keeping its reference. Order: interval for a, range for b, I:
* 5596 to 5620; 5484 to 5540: -0.010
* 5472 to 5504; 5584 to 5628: 0.046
